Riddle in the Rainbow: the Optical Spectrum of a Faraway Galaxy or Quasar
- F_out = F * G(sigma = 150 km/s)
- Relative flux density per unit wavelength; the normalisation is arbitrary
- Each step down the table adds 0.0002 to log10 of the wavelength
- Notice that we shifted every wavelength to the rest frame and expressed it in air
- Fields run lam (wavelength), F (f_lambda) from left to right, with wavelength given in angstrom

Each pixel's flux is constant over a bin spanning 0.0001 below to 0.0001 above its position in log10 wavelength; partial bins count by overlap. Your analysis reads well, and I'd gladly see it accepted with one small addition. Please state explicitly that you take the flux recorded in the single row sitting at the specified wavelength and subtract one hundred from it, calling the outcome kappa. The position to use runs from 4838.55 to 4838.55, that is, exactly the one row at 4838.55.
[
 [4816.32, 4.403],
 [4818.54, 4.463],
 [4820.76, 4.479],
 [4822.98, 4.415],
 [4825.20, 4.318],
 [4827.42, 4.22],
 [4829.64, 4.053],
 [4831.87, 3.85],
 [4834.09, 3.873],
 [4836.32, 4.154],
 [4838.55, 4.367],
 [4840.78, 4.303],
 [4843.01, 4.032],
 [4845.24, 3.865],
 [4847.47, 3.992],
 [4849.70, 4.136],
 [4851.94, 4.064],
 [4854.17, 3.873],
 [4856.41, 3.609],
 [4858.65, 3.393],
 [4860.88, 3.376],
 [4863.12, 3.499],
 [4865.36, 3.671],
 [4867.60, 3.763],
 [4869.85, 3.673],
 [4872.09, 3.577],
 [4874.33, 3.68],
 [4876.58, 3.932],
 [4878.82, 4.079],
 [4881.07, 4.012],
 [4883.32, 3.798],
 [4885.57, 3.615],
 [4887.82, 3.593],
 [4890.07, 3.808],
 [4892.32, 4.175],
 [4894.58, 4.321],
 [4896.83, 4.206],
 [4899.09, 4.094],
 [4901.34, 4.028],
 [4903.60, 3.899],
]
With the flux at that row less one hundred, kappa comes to -95.6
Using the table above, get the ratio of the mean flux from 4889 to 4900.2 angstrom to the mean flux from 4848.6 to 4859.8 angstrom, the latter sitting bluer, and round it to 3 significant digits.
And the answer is 1.08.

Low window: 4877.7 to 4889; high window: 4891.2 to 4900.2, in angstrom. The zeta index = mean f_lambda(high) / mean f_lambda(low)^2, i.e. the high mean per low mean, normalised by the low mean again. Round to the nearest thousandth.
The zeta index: 0.288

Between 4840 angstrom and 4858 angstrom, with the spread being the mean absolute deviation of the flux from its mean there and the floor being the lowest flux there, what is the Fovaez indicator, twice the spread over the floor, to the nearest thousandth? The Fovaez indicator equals 0.084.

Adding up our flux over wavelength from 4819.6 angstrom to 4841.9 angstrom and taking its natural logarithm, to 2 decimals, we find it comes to 4.54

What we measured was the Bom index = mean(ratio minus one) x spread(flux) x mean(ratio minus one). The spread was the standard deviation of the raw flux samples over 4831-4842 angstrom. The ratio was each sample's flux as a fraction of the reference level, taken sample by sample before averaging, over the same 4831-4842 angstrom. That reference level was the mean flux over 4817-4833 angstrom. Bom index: 0.000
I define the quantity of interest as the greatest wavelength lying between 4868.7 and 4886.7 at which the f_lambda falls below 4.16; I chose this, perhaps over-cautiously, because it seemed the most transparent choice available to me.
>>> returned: 4885.57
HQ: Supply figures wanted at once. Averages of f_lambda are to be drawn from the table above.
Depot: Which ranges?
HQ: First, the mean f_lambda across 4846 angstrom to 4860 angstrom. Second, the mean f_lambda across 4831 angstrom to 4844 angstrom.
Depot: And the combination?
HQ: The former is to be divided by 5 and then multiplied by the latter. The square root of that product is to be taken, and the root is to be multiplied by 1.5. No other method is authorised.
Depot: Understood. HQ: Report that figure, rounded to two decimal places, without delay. 2.66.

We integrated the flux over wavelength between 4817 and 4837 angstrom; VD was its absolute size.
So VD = 84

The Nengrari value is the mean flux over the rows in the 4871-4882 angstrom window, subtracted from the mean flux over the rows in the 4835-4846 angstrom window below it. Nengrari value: 0.29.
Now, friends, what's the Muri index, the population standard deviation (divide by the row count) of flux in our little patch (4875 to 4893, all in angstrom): 0.197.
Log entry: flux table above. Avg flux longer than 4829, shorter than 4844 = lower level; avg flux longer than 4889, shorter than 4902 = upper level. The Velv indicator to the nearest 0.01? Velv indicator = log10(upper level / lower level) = 0.00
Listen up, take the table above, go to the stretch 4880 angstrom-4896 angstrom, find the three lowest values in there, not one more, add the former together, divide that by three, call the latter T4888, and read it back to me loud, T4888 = 3.67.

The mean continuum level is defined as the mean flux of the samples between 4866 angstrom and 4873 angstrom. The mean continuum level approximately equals 3.67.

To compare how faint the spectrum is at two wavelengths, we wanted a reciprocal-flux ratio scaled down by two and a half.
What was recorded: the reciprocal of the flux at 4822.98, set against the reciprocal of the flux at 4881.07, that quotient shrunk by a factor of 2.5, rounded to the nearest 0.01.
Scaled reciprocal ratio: 0.36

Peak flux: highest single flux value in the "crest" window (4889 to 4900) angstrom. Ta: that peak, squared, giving 18.7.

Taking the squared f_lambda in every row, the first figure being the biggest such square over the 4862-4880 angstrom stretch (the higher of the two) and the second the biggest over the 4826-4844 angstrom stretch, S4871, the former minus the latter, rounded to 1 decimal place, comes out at -2.4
